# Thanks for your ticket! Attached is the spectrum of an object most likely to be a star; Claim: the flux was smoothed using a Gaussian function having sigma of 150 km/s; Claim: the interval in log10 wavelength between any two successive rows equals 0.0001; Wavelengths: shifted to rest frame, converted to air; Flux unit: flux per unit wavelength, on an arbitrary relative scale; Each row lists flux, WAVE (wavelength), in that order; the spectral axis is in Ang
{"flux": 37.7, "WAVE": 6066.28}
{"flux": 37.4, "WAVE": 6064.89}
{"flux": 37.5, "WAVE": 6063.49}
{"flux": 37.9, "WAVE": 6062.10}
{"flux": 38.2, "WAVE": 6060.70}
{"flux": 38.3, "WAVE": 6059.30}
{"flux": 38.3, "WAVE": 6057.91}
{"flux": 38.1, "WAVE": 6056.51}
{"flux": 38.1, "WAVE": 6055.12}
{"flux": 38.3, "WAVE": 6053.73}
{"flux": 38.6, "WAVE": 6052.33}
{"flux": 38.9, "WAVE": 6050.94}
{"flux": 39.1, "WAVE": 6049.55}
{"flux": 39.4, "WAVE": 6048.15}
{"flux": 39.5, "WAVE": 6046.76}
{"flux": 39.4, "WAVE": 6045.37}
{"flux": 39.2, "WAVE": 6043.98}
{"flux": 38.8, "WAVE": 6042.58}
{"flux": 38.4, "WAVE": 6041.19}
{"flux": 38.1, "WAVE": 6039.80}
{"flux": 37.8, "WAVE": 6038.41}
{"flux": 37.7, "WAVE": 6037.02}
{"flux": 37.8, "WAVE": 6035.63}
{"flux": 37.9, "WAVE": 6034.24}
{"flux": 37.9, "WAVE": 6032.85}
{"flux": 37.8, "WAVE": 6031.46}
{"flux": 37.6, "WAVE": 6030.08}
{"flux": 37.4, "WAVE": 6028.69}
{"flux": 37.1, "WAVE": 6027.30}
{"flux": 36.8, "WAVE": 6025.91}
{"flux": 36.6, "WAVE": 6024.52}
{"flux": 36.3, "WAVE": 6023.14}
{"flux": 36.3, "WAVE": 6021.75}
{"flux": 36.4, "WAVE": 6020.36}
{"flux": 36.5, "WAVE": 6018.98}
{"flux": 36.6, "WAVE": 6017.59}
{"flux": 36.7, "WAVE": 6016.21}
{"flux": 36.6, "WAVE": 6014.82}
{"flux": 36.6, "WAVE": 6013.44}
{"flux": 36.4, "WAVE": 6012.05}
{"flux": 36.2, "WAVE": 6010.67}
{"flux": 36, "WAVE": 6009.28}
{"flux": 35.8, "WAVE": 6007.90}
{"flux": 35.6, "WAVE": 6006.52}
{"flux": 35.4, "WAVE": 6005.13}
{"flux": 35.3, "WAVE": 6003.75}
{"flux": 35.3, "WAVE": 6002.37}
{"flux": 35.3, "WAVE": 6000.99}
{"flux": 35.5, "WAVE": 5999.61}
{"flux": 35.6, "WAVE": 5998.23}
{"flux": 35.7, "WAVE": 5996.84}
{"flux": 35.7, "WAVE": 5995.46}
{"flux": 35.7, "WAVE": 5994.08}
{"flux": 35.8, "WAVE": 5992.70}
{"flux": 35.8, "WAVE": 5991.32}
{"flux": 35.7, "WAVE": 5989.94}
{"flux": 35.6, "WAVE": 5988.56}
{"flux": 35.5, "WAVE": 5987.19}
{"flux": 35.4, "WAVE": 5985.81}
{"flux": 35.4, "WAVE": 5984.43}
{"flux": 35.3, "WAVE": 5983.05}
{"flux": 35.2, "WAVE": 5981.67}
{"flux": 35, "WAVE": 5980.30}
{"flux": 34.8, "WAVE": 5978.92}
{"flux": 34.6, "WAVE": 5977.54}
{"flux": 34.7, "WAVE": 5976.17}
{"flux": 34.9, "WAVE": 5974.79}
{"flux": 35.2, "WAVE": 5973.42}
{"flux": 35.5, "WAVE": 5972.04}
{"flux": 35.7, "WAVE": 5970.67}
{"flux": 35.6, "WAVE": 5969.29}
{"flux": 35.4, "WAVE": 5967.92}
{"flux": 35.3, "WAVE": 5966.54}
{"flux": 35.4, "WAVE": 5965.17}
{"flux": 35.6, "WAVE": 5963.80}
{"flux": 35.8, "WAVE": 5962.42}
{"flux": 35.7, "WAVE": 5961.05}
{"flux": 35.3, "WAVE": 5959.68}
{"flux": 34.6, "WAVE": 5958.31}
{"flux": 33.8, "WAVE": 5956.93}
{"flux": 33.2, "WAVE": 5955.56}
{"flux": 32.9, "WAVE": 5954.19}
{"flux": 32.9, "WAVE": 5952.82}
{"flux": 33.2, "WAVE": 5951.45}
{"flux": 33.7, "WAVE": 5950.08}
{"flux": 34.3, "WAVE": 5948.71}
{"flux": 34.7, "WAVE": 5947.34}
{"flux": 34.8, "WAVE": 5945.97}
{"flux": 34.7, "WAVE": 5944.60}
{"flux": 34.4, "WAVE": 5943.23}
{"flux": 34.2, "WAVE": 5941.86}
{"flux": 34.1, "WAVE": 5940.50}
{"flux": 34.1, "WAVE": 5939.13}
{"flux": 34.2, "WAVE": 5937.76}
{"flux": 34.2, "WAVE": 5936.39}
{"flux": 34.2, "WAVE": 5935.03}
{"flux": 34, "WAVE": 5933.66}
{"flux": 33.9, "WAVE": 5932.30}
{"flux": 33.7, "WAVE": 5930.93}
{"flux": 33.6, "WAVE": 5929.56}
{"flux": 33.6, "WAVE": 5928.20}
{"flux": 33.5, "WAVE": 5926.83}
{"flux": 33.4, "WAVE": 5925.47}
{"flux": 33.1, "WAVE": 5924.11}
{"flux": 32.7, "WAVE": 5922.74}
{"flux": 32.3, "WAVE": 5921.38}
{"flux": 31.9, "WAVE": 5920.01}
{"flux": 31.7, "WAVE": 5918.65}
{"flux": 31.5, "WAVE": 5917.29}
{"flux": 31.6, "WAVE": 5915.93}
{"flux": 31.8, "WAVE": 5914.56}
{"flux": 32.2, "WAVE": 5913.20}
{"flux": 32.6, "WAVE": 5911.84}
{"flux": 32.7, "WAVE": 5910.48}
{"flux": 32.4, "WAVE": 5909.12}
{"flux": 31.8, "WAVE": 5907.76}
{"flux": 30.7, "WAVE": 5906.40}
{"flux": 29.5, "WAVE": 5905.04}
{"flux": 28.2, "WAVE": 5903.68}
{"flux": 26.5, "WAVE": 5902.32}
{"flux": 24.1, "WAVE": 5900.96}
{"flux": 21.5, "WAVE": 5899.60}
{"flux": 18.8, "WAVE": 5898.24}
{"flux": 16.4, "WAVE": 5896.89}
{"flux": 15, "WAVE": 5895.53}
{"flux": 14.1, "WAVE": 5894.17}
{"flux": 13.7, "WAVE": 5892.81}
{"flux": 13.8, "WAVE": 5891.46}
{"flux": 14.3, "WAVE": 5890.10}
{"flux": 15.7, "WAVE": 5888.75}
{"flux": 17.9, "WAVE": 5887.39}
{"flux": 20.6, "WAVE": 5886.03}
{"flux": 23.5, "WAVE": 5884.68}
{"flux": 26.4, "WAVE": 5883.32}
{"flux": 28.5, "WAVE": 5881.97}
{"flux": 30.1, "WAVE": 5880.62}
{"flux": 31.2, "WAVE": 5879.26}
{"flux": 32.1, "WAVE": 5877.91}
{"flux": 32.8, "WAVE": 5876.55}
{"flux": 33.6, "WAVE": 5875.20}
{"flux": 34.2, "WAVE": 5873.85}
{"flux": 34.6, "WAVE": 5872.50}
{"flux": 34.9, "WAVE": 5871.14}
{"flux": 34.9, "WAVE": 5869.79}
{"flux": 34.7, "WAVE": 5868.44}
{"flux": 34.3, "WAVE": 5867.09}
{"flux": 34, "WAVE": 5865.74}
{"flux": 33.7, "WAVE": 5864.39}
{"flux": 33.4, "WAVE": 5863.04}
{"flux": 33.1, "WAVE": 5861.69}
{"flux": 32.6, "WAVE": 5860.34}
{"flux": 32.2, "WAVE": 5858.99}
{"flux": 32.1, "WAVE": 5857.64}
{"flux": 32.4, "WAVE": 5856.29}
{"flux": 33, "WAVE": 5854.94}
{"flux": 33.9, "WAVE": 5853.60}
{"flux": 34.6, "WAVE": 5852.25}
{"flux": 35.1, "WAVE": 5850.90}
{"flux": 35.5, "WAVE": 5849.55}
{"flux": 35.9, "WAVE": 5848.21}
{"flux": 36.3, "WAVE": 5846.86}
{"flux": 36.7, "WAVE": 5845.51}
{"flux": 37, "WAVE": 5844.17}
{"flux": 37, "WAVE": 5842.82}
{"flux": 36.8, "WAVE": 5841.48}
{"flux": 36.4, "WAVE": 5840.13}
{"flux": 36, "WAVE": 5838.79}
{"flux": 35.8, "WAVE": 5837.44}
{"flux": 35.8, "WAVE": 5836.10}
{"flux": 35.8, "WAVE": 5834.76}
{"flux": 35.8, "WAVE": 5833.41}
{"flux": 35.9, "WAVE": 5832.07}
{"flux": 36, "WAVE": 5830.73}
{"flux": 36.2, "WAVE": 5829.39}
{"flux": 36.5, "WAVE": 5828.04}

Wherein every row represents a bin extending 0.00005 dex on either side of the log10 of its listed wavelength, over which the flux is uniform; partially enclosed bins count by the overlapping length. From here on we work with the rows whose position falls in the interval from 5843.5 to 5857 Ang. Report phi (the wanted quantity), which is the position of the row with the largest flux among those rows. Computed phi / 5844.17 Ang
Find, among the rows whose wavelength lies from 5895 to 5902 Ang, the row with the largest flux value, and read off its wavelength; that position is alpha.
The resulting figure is 5900.96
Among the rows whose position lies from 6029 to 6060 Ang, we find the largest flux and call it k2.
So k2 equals 39.5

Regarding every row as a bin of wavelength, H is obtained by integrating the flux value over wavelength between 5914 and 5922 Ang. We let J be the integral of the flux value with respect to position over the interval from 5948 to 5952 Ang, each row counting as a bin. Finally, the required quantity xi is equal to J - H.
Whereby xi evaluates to -119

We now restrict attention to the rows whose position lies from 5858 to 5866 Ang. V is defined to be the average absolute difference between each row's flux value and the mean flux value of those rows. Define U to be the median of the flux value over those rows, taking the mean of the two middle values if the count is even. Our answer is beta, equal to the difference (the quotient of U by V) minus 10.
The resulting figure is 52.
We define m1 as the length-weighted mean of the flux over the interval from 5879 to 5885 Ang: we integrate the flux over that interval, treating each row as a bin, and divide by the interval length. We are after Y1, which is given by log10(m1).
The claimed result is 1.447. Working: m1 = 28.0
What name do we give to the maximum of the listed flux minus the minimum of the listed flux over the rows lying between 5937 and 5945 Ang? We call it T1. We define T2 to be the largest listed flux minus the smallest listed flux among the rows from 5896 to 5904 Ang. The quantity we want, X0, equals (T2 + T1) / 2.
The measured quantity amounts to 6.2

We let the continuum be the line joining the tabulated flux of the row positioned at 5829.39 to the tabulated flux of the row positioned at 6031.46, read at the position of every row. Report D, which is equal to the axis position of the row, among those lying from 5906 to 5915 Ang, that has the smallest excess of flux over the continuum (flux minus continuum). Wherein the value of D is 5906.40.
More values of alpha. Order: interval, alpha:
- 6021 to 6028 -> 6027.30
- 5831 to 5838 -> 5832.07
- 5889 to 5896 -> 5895.53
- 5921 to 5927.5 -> 5926.83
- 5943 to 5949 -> 5945.97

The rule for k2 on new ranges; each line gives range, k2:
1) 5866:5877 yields 34.9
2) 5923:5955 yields 34.8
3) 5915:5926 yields 33.4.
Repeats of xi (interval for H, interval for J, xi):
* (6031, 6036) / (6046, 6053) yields 85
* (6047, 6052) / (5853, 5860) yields 33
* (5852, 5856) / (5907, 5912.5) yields 43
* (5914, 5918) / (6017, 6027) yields 239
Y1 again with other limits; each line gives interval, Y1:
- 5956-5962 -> 1.542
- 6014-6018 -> 1.564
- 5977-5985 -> 1.545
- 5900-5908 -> 1.448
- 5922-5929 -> 1.522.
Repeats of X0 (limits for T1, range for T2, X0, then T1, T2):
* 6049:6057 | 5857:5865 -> 1.3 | 1.0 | 1.6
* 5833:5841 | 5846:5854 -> 1.5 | 0.6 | 2.4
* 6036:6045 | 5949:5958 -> 1.2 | 1.5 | 0.9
